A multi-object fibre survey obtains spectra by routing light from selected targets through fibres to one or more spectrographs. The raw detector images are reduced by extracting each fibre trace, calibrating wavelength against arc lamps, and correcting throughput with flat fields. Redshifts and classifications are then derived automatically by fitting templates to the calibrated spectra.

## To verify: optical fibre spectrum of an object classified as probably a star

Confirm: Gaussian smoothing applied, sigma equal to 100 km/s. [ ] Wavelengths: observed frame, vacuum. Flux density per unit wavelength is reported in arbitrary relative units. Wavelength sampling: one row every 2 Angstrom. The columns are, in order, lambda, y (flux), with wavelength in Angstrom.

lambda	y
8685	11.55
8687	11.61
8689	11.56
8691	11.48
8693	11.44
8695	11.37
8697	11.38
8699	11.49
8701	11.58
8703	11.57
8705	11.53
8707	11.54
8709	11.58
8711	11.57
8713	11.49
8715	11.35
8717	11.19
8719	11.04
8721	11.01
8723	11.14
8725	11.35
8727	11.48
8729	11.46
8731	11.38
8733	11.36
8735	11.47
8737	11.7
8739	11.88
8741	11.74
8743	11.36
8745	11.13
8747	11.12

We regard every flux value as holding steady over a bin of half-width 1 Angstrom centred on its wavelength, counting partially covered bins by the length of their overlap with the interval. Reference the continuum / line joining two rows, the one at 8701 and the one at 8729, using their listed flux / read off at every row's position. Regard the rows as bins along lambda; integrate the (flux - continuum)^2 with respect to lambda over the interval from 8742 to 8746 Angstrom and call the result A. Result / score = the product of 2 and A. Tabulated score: 0.28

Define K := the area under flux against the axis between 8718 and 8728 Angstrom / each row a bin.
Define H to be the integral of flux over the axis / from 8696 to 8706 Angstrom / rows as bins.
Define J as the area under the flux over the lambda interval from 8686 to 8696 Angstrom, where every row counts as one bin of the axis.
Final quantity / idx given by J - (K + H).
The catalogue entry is -112.2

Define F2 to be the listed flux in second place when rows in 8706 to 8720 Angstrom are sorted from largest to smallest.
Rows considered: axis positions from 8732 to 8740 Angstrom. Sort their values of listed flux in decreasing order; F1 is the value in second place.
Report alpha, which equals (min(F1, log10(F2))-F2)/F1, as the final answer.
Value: -0.90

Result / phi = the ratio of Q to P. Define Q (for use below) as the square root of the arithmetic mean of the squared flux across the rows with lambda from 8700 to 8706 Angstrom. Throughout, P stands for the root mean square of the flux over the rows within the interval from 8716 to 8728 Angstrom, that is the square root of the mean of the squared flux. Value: 1.032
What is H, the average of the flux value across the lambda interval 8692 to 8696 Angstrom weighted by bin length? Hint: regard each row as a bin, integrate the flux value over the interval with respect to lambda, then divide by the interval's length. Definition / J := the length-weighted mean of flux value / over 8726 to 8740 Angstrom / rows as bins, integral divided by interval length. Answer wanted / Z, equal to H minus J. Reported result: -0.13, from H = 11.4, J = 11.53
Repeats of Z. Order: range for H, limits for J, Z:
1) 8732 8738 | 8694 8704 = 0.03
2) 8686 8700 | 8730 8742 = -0.11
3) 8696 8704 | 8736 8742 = -0.27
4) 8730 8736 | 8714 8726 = 0.22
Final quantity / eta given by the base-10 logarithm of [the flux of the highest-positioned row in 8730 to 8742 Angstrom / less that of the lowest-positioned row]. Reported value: -0.4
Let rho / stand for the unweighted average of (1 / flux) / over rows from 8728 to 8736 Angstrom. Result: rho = 0.0876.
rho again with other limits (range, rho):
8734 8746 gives 0.0866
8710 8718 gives 0.0877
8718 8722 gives 0.0907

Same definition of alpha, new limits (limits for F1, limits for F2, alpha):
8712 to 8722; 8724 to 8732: -0.92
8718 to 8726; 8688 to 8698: -0.94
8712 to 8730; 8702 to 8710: -0.92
